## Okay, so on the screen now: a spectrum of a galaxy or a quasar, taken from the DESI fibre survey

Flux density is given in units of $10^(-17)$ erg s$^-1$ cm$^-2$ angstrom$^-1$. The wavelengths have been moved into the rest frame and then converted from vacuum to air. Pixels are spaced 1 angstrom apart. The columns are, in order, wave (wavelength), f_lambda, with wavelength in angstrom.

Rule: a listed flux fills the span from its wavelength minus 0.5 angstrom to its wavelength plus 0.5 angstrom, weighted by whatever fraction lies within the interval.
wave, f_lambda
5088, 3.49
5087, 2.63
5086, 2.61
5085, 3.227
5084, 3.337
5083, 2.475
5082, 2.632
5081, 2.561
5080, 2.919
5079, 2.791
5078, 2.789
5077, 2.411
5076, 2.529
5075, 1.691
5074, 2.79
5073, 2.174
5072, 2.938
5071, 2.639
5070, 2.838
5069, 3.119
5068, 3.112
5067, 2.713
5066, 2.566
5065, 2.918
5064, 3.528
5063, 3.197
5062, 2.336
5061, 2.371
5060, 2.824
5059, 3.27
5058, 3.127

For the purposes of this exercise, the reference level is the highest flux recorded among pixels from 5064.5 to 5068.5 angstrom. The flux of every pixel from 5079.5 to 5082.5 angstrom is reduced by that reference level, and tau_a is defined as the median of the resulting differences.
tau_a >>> -0.48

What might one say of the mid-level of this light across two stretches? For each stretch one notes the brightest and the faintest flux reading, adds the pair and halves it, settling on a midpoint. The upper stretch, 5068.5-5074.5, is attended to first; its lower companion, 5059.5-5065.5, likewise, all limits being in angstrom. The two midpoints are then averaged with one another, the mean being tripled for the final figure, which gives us 8.4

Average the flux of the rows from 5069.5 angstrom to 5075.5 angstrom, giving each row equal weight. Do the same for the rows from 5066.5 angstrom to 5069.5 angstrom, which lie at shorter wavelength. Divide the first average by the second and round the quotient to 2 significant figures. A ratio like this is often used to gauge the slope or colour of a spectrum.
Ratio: 0.84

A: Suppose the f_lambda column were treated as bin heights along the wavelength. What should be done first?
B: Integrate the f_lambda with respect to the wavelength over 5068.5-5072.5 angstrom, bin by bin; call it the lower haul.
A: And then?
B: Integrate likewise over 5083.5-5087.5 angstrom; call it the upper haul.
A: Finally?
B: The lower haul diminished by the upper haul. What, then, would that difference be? -0.3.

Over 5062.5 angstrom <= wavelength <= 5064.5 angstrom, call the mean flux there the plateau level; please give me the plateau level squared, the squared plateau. 11.3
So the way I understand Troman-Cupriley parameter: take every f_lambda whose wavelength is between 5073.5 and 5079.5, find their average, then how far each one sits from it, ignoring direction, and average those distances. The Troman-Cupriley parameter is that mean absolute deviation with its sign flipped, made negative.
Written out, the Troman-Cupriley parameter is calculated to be -0.30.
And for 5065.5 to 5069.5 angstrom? -0.24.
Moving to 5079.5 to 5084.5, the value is -0.27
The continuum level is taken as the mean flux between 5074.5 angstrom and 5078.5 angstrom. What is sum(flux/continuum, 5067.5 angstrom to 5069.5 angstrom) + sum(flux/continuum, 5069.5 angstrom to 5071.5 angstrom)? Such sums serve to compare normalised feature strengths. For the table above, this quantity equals 4.97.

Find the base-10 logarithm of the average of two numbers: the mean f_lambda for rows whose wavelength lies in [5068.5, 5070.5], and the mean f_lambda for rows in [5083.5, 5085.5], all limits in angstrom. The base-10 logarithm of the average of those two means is 0.50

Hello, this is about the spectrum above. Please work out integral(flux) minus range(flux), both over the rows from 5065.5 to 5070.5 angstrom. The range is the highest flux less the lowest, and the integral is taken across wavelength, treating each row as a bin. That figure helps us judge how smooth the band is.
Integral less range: 14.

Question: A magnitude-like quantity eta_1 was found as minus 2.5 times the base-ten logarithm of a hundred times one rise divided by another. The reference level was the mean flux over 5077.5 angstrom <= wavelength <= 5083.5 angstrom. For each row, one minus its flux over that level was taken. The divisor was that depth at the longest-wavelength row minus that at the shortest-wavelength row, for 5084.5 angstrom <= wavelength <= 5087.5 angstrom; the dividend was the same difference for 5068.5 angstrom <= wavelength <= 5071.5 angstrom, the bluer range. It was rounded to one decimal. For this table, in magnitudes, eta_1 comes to -4.8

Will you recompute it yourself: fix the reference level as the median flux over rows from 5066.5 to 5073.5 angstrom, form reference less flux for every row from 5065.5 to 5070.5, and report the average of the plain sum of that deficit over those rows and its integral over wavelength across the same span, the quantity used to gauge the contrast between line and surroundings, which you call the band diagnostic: -0.16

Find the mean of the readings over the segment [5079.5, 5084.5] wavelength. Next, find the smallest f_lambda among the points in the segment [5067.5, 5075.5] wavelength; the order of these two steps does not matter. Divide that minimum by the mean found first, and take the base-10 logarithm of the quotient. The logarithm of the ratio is -0.22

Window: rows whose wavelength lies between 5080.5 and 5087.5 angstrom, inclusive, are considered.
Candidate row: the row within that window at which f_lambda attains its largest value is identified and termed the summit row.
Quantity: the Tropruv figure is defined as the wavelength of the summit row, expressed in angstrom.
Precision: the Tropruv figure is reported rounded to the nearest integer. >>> 5084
